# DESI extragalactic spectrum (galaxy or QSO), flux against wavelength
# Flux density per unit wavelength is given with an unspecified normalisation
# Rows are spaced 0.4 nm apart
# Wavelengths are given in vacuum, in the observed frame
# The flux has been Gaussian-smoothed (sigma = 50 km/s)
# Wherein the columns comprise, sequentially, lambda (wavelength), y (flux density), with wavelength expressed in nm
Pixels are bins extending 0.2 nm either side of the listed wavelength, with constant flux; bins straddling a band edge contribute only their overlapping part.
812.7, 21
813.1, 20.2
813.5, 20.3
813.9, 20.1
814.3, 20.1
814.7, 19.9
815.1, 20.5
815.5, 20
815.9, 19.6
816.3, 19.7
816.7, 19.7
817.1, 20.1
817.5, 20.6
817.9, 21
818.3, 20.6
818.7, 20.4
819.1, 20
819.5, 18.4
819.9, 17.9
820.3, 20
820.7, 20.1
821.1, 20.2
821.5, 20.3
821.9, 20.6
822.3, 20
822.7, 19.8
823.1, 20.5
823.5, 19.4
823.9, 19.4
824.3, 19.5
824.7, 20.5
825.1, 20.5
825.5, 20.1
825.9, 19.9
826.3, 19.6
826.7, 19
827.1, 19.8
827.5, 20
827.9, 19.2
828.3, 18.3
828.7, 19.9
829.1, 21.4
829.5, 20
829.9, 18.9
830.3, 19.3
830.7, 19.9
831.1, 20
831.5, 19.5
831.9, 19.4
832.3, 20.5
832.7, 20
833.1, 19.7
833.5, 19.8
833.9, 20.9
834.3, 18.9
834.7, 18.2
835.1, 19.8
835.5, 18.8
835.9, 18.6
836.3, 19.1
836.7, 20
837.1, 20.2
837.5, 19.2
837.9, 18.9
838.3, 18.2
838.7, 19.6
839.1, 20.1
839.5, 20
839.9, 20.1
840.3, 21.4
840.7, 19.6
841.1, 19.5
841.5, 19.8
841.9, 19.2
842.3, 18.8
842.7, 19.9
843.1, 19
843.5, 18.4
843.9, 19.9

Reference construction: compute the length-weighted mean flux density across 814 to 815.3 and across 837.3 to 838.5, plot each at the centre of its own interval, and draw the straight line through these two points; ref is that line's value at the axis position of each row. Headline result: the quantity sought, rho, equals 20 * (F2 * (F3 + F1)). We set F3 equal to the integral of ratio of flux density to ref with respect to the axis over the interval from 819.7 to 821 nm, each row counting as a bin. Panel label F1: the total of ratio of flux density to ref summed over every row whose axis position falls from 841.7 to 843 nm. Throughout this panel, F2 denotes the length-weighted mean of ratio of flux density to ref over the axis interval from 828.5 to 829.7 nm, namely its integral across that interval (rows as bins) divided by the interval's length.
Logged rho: 93.2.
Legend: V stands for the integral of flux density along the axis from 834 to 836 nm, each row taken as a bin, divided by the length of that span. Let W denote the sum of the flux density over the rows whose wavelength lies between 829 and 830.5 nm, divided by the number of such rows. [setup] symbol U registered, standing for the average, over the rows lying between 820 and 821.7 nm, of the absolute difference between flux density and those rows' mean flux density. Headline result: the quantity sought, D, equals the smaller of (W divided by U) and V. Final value 19.0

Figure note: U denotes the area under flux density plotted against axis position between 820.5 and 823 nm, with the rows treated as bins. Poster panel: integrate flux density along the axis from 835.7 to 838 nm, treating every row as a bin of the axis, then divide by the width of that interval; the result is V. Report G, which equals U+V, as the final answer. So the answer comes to 69.8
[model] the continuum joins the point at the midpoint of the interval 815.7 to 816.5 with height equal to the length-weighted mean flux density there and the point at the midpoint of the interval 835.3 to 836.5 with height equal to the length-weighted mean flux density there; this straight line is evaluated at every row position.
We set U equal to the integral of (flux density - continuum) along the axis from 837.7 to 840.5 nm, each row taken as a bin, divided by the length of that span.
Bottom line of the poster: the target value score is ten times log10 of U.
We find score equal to 0.2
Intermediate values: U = 1.1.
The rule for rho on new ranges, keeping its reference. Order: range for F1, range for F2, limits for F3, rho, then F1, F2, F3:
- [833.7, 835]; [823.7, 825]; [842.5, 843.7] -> 87.2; 3.06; 1.01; 1.24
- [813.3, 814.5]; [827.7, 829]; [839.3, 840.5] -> 86.1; 2.99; 1.00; 1.32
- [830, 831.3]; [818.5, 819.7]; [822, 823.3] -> 87.0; 3.08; 0.99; 1.33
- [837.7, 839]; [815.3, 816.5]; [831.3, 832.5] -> 84.0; 3.03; 0.98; 1.24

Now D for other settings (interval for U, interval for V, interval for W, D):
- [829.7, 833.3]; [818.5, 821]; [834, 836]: 19.5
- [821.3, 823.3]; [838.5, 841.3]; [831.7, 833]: 20.0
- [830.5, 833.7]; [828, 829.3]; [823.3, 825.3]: 19.8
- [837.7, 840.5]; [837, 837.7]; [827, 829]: 19.6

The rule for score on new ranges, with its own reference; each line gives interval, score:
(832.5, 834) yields 0.4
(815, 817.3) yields -5.8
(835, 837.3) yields -2.4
